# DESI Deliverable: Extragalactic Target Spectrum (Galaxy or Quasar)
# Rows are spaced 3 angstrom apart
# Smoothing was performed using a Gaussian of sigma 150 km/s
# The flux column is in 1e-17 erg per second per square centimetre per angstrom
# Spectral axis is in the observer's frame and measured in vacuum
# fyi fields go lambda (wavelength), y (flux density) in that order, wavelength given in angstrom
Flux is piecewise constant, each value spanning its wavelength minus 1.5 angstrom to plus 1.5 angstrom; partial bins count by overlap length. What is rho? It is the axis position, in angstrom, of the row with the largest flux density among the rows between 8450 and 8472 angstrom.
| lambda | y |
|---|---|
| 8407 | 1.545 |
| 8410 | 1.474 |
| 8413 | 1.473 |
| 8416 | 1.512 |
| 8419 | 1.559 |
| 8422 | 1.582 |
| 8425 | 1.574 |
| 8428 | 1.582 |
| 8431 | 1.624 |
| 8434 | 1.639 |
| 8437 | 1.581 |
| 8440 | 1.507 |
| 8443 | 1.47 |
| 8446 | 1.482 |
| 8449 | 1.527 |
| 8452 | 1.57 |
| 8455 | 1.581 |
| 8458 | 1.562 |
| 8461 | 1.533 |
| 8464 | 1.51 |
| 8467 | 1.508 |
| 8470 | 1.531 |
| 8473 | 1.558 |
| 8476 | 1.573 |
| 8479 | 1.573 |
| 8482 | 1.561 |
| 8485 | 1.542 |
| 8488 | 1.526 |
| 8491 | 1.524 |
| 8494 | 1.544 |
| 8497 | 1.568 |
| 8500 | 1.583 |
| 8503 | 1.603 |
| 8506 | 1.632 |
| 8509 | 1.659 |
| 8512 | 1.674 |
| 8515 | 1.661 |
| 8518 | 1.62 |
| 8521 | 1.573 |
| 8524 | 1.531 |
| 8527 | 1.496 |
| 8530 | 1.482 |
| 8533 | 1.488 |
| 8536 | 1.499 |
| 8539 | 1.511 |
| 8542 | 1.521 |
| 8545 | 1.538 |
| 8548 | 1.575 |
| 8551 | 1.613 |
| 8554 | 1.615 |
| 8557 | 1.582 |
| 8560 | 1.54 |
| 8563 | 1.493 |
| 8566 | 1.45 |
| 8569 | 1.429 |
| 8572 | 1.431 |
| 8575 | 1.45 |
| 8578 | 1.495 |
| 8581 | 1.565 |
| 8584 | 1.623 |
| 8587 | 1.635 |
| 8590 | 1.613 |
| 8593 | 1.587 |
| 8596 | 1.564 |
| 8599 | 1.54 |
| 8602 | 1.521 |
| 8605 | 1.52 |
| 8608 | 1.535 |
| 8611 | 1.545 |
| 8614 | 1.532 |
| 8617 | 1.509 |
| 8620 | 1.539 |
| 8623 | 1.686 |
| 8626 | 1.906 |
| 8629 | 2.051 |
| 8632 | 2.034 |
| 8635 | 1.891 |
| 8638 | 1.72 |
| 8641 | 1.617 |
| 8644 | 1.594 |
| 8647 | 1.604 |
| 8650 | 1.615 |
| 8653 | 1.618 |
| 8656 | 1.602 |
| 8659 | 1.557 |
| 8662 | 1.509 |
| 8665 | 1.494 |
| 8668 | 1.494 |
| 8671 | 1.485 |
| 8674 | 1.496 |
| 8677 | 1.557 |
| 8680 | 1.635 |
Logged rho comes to 8455 angstrom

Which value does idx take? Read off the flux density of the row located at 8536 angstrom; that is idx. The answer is 1.499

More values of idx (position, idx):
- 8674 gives 1.496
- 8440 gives 1.507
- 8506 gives 1.632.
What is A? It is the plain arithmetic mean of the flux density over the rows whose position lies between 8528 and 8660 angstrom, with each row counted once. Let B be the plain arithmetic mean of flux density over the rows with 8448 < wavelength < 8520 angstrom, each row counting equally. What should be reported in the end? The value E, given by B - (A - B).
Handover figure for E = 1.55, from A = 1.59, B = 1.57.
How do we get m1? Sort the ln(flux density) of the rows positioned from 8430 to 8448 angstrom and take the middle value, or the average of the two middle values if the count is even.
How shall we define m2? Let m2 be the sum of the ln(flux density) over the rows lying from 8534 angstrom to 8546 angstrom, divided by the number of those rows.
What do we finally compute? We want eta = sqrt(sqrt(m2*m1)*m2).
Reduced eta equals 0.421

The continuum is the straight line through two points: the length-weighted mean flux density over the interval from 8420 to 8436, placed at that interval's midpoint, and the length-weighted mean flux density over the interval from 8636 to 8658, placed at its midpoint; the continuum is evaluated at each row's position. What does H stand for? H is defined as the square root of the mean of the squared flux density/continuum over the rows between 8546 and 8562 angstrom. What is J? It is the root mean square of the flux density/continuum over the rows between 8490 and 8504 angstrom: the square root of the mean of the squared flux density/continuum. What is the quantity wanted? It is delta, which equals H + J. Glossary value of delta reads 1.95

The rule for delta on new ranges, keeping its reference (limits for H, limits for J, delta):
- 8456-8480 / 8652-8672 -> 1.91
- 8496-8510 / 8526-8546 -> 1.93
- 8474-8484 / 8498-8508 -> 1.98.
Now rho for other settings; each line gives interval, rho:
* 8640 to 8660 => 8653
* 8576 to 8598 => 8587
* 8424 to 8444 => 8434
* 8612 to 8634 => 8629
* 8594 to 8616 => 8596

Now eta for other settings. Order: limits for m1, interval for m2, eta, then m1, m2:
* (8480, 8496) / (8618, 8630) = 0.539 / 0.433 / 0.58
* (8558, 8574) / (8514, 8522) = 0.451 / 0.372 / 0.48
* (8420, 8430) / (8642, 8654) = 0.471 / 0.459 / 0.47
